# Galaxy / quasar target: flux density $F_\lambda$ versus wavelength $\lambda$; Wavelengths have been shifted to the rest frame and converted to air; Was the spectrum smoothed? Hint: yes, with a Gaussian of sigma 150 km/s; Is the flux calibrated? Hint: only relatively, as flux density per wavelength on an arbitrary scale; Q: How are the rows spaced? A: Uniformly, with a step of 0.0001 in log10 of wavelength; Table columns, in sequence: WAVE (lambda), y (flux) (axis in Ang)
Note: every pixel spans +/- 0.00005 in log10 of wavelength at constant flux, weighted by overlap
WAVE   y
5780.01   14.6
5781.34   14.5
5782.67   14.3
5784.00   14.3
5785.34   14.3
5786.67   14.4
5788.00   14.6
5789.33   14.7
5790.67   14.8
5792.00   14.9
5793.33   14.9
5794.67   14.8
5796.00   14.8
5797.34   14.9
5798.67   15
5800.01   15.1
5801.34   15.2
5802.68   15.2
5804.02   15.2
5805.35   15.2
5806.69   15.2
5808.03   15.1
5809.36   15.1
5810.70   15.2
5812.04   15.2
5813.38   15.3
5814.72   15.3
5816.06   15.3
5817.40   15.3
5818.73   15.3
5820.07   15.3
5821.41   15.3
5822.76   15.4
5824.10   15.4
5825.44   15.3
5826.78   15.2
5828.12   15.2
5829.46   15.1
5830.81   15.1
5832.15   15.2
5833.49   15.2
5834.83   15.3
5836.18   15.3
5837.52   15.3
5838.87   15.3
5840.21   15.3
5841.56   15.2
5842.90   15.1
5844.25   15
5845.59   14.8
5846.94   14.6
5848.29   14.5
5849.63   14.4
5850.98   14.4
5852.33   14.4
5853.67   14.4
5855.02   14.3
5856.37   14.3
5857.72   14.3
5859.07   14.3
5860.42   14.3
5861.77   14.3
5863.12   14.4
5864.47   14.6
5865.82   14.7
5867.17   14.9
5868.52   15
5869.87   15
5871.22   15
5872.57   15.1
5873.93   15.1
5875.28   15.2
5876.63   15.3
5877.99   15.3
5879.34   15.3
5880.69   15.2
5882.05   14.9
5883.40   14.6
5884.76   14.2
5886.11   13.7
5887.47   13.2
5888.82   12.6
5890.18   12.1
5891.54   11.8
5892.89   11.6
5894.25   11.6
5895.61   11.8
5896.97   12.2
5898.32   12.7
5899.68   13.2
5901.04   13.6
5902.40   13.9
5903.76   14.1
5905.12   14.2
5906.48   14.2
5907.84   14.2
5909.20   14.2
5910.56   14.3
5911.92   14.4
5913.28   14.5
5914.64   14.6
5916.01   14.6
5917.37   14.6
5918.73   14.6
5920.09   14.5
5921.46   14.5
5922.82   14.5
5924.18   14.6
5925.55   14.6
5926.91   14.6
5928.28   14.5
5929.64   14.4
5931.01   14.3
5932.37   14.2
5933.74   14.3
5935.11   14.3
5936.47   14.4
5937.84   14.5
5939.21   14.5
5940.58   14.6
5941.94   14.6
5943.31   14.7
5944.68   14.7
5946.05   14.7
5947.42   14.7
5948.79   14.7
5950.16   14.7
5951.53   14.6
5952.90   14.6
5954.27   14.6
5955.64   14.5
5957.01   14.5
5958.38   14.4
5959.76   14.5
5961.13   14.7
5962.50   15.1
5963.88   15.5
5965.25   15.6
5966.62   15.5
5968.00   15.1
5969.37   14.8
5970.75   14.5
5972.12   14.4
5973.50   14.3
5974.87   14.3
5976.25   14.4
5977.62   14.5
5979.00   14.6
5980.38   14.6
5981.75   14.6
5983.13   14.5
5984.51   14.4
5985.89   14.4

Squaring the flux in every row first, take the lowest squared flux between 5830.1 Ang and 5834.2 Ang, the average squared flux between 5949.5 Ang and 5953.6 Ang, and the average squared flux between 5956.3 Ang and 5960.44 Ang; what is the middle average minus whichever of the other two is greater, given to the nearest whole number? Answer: -14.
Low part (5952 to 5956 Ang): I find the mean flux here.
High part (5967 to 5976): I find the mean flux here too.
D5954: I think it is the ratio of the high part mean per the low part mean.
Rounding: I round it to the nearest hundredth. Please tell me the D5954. 1.00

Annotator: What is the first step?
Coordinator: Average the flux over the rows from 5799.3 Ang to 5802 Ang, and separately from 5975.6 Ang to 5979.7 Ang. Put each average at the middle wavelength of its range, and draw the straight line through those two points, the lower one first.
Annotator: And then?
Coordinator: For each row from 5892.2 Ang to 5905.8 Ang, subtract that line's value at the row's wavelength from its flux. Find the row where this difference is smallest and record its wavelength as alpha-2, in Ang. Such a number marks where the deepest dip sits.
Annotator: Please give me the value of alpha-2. 5892.89 Ang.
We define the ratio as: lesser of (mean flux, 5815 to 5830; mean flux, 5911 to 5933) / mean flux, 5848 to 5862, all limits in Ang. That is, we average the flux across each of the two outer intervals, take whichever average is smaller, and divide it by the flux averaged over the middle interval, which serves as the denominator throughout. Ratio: 1.01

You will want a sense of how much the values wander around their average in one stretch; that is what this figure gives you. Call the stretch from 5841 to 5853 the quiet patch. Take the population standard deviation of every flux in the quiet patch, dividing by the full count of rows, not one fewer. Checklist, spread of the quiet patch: 0.30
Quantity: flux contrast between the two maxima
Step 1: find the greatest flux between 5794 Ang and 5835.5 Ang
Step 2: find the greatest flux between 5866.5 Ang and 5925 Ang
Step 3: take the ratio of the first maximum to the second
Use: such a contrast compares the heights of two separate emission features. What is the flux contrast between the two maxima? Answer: 1.01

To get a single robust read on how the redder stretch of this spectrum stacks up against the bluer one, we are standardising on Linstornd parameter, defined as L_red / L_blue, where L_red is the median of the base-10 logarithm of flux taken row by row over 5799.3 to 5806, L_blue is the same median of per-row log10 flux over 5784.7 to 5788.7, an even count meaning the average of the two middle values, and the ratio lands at 1.02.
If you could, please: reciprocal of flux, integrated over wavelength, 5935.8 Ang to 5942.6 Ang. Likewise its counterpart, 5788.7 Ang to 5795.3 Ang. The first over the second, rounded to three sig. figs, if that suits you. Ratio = 1.05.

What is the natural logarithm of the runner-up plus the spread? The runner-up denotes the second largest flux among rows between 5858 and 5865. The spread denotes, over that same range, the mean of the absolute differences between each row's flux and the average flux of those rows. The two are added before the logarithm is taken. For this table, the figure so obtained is 2.67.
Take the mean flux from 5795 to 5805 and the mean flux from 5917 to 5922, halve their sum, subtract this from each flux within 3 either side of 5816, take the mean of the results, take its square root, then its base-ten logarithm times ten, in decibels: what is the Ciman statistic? -1.5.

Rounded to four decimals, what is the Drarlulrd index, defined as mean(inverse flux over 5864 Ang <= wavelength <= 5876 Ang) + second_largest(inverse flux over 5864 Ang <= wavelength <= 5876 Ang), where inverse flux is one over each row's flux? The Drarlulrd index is 0.1349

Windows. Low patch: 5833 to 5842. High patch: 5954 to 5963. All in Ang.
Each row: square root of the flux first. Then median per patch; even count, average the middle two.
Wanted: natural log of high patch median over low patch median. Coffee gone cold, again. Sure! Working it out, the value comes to -0.027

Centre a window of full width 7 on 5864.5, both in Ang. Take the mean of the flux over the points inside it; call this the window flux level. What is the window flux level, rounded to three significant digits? 14.6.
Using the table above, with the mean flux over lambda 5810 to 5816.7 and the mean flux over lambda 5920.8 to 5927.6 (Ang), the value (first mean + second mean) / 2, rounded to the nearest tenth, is 14.9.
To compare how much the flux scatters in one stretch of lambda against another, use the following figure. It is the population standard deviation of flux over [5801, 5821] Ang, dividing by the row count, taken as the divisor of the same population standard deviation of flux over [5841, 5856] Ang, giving 4.5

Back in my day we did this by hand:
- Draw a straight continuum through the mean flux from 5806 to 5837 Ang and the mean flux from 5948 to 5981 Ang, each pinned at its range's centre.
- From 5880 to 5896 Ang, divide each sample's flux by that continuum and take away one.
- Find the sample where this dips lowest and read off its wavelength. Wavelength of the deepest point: 5892.89 Ang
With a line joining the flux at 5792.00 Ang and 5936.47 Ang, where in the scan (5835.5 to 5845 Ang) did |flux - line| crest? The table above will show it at 5840.21 Ang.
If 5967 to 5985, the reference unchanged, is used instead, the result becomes 5968.00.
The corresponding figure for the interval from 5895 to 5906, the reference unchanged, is 5895.61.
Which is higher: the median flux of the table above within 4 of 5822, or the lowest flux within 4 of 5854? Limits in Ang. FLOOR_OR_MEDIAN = 15.3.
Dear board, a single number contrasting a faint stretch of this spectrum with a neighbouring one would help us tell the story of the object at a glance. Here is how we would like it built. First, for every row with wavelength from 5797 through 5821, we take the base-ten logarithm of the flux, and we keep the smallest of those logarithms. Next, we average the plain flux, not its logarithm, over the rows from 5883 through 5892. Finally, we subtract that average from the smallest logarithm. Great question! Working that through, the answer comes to -12.0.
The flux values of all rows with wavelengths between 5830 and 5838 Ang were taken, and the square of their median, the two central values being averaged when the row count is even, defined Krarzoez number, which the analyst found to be 233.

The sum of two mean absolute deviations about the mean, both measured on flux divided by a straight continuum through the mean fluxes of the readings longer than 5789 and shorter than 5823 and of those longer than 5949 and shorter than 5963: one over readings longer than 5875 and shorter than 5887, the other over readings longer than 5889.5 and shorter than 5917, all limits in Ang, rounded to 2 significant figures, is 0.10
